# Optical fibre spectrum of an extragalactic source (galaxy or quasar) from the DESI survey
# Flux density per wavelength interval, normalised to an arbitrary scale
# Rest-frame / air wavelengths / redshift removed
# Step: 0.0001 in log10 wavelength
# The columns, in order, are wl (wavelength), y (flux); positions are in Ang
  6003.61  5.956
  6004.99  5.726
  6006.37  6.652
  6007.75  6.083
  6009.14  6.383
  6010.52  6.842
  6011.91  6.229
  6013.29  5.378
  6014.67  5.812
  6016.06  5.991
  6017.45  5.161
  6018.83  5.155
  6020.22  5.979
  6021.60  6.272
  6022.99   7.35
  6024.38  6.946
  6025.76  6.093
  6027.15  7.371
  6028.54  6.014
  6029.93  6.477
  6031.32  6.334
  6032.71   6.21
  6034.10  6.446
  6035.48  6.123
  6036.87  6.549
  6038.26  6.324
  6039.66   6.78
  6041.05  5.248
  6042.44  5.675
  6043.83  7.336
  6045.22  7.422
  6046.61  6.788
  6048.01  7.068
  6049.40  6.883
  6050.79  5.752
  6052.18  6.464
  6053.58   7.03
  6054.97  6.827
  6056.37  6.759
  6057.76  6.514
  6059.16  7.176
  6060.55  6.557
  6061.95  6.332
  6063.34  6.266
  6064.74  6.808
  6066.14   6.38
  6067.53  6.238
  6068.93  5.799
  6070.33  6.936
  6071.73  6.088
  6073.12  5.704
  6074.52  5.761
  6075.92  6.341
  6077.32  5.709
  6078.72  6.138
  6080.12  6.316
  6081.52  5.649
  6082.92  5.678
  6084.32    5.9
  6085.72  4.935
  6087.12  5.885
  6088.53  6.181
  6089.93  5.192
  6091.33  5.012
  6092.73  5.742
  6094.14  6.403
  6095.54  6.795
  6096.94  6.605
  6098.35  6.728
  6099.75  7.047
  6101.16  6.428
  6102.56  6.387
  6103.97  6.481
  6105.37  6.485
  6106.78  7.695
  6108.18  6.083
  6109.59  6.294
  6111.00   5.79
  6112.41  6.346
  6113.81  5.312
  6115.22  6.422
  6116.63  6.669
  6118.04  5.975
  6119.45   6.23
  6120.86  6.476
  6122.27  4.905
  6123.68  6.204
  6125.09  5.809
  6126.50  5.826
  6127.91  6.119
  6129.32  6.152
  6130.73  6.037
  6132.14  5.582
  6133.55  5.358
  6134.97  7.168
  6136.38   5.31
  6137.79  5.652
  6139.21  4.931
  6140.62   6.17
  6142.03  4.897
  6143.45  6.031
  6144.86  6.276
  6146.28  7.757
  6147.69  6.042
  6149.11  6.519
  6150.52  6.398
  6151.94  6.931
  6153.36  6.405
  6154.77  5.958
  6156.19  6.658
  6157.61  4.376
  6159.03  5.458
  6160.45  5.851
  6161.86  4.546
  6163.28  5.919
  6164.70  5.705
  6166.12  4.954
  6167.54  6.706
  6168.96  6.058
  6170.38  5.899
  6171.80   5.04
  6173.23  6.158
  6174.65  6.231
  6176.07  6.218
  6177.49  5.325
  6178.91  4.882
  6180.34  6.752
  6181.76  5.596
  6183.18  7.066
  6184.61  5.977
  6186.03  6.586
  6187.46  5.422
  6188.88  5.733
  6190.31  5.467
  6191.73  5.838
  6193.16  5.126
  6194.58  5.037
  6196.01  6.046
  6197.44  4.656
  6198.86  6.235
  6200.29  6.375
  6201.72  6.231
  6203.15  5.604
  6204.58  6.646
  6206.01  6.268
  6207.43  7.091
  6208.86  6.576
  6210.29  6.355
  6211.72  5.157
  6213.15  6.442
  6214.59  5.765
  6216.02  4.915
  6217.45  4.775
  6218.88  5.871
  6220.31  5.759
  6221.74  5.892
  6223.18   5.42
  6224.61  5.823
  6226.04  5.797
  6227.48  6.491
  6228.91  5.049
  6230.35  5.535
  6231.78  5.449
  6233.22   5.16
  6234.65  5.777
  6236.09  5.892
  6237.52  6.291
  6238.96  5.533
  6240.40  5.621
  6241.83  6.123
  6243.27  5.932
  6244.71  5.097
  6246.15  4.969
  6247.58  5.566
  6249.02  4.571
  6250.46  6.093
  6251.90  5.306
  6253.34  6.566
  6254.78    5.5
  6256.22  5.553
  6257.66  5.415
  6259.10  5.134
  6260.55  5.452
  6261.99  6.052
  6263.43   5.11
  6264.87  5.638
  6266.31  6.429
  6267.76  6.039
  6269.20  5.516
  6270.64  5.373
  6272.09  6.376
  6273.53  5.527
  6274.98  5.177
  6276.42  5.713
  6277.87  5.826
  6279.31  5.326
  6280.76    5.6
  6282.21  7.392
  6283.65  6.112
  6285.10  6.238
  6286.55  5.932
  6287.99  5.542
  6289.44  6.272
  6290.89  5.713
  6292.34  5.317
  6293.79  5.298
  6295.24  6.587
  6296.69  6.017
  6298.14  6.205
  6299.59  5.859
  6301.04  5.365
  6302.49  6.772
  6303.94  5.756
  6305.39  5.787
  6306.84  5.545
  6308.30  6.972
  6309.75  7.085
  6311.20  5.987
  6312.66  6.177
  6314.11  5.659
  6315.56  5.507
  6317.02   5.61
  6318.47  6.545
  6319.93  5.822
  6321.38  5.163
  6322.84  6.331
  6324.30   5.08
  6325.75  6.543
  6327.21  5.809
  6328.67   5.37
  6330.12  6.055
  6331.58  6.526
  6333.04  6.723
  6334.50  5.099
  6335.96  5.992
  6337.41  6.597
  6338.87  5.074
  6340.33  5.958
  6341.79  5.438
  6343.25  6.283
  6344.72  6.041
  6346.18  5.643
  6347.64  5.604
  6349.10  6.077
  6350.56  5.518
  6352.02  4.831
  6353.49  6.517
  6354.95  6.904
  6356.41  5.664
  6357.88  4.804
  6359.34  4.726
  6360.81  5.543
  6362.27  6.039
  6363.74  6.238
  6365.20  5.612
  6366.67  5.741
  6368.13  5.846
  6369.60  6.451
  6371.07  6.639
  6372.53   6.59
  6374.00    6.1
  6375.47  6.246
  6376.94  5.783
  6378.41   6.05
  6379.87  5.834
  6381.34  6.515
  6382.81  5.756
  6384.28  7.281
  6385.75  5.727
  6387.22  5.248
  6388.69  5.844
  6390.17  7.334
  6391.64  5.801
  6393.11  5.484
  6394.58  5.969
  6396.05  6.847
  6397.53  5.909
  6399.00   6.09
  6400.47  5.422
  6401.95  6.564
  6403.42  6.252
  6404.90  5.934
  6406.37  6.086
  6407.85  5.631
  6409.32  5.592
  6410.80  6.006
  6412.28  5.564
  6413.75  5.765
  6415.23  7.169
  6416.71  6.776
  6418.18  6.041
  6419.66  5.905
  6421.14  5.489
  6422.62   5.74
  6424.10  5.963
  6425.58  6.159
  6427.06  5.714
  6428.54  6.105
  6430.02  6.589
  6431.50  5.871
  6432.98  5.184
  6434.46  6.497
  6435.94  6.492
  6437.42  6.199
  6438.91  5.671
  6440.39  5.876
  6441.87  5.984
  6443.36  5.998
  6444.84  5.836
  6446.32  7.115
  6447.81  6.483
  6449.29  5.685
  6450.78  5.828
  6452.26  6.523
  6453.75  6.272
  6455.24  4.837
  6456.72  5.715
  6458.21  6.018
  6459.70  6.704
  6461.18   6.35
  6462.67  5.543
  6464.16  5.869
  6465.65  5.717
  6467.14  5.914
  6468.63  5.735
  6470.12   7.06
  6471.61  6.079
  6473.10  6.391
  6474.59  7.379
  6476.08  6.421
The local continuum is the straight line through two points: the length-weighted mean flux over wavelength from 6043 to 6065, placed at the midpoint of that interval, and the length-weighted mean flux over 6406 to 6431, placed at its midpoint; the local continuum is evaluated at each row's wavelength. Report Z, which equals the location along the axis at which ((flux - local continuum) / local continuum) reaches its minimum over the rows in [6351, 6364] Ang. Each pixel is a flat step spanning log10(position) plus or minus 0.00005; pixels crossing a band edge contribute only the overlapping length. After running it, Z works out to 6359.34 Ang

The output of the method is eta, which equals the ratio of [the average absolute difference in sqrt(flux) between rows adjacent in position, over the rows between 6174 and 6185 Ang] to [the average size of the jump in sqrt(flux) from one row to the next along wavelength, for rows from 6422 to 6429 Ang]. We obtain 3.14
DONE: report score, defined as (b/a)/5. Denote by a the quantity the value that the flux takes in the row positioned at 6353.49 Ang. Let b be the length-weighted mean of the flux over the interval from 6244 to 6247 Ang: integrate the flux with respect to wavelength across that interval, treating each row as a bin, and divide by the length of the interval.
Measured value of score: 0.16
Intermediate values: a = 6.517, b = 5.1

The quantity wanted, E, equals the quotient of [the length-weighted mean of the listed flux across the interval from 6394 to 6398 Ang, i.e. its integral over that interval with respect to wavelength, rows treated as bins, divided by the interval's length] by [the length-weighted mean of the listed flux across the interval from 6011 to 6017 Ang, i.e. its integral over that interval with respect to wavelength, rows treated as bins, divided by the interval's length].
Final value 1.07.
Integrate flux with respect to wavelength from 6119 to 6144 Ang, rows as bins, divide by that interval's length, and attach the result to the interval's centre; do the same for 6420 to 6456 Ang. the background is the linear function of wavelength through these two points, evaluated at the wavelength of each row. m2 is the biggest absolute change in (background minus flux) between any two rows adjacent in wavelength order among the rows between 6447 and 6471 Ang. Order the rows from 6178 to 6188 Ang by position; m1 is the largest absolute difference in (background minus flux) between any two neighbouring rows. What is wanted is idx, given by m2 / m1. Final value 0.77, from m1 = 1.87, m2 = 1.4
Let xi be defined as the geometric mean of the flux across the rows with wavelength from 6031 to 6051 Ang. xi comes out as 6.4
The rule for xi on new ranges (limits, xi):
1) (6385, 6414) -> 5.9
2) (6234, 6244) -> 5.9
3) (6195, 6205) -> 5.9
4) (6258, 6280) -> 5.6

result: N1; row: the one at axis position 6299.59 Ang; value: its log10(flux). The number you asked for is 0.77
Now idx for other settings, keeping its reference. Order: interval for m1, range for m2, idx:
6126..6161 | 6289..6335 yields 0.71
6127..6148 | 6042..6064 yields 0.89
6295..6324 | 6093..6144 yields 1.30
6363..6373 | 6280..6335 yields 2.86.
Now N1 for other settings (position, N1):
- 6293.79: 0.72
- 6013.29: 0.73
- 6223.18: 0.73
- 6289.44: 0.80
